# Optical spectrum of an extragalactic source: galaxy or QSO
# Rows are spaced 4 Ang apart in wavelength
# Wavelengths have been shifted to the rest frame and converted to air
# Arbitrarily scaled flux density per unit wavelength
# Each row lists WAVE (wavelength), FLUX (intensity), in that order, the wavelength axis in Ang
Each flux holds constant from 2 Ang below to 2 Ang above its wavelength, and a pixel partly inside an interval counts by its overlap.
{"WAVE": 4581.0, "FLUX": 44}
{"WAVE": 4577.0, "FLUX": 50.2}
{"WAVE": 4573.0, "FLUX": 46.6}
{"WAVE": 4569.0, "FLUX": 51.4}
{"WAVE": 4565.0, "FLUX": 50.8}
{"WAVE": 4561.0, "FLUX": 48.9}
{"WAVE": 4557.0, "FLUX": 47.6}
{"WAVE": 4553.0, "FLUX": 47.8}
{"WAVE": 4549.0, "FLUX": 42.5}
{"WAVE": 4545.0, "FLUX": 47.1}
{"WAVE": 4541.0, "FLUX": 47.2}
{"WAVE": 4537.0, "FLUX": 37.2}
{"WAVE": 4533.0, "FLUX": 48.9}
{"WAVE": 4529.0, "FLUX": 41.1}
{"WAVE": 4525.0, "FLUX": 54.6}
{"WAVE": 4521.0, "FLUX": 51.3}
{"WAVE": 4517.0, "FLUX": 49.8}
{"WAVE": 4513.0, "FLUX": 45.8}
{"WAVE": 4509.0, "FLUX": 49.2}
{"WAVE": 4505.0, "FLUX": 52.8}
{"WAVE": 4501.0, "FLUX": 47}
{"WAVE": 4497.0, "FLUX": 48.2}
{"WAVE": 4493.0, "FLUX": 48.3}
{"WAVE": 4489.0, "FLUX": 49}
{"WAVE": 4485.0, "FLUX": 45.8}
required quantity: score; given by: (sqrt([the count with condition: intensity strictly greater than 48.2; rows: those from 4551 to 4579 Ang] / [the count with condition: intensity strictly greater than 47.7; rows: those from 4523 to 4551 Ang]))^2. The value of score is 2.0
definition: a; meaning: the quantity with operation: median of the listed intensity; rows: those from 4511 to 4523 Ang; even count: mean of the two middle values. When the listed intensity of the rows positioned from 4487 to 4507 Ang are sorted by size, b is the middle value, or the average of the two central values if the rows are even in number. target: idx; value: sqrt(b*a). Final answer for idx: 49.0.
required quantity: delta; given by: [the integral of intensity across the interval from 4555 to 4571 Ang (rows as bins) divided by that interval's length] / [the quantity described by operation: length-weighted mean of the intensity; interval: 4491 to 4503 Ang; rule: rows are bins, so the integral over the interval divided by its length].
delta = 1.04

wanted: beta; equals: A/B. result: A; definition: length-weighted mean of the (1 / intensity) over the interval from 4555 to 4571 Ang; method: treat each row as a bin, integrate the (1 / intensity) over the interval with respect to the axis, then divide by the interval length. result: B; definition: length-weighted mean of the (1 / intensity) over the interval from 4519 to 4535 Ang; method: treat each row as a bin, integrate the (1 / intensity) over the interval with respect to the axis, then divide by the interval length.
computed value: 0.98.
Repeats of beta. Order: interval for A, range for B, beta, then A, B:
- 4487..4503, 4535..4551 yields 0.90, 0.0208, 0.0232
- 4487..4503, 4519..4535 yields 1.01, 0.0208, 0.0206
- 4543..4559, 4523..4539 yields 0.96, 0.0217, 0.0225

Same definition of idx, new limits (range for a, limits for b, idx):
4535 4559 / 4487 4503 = 47.7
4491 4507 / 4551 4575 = 48.3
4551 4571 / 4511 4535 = 49.1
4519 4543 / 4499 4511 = 48.6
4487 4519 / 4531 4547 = 47.9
